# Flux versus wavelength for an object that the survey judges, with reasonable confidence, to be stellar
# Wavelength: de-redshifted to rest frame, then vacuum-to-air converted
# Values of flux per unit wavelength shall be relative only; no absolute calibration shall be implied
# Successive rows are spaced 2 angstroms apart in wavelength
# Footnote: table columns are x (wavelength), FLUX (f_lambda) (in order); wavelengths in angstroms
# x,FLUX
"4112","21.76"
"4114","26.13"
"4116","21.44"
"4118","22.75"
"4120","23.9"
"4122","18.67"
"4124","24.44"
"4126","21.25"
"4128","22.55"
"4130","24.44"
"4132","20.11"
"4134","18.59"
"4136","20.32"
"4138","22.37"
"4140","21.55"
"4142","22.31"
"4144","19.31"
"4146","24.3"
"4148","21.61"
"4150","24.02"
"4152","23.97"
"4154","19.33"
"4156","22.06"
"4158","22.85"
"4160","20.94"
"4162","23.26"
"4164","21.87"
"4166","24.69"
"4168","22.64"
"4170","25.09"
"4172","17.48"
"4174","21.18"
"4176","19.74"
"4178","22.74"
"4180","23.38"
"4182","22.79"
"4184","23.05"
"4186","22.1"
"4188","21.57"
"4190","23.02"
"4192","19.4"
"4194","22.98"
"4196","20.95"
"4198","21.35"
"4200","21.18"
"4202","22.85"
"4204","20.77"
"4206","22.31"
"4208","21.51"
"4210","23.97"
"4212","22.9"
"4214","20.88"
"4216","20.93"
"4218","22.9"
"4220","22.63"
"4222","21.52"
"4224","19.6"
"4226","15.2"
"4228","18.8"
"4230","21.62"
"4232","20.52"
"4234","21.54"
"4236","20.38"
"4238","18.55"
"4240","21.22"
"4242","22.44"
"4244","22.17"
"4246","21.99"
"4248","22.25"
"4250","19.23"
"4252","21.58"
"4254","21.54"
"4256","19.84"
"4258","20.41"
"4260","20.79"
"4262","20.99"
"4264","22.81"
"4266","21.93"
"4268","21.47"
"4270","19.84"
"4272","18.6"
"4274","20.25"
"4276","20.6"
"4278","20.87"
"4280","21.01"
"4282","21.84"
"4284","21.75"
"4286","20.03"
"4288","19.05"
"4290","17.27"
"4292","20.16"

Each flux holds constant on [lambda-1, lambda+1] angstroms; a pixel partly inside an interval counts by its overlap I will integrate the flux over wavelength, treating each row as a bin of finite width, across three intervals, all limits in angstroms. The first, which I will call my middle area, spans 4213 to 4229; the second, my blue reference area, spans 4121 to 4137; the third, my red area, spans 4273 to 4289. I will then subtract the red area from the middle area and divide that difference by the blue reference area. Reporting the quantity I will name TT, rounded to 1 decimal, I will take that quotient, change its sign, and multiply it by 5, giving 0.1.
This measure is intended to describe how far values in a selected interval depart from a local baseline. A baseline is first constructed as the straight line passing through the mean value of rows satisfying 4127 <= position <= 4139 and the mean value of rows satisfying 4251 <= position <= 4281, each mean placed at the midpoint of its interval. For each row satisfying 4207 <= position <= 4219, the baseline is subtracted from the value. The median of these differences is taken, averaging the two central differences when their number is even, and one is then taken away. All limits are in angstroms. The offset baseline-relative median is 0.1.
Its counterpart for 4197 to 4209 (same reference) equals -0.7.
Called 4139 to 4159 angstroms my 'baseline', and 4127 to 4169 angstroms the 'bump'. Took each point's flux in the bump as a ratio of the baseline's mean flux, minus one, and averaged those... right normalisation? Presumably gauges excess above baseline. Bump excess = -0.004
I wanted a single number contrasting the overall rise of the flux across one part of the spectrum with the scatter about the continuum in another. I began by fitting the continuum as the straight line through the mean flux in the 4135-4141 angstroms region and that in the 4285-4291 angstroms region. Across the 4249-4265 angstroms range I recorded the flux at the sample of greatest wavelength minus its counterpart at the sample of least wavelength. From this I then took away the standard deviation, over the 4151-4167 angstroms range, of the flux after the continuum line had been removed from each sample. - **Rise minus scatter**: 2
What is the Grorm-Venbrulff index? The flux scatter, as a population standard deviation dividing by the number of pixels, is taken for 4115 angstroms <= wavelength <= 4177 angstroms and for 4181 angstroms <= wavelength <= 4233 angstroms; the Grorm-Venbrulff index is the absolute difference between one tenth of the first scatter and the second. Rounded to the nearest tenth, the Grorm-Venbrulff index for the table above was 1.6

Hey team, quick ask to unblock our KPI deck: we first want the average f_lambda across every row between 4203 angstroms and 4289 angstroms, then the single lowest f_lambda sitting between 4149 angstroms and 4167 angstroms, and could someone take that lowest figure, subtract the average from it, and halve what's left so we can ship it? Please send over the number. -0.8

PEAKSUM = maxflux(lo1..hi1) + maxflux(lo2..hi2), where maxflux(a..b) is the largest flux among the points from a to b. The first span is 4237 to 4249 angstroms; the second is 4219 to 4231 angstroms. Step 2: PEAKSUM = 45.1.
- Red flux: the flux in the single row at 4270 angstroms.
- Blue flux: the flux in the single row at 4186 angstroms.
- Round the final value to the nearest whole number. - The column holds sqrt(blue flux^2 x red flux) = 98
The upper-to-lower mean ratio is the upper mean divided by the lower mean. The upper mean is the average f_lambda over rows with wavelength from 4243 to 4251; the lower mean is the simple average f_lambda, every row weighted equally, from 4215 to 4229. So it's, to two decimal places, 1.06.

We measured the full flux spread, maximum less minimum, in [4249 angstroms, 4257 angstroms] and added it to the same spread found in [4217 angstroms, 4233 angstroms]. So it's 10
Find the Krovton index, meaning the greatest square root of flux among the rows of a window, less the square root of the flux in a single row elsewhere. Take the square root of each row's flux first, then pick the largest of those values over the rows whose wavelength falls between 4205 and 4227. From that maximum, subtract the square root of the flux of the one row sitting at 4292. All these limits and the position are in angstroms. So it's 0.406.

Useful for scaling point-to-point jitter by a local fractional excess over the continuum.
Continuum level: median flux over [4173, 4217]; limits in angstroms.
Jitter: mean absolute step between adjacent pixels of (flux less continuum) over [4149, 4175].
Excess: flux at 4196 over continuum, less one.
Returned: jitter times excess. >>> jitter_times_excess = -0.11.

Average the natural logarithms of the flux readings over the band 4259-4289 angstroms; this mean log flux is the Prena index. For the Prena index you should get 3.03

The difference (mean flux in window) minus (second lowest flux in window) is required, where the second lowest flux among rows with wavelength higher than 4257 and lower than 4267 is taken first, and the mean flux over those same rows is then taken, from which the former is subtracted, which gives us 0.6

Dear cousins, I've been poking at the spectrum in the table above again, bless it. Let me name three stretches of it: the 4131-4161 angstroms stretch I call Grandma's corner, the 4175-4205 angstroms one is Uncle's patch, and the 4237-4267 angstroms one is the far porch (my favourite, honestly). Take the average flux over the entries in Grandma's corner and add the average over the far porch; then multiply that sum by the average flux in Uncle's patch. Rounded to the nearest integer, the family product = 935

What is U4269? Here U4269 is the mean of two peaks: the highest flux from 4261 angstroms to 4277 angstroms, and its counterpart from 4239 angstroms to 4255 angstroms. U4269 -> 22.6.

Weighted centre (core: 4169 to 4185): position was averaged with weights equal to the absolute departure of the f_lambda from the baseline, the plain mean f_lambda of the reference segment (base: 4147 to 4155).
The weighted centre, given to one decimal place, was 4174.4 angstroms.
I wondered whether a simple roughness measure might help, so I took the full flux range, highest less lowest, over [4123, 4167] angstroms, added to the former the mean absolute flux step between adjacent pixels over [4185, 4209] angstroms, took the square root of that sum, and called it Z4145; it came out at 2.78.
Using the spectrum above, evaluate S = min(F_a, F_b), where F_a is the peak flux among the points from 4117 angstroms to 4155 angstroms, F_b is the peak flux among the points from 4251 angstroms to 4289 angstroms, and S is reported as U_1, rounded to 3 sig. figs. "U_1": 22.8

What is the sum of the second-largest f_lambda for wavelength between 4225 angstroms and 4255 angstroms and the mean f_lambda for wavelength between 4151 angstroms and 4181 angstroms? 44.3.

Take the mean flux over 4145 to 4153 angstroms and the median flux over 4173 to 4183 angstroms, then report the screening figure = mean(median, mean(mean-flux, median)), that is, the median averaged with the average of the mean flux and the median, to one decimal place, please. 22.9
